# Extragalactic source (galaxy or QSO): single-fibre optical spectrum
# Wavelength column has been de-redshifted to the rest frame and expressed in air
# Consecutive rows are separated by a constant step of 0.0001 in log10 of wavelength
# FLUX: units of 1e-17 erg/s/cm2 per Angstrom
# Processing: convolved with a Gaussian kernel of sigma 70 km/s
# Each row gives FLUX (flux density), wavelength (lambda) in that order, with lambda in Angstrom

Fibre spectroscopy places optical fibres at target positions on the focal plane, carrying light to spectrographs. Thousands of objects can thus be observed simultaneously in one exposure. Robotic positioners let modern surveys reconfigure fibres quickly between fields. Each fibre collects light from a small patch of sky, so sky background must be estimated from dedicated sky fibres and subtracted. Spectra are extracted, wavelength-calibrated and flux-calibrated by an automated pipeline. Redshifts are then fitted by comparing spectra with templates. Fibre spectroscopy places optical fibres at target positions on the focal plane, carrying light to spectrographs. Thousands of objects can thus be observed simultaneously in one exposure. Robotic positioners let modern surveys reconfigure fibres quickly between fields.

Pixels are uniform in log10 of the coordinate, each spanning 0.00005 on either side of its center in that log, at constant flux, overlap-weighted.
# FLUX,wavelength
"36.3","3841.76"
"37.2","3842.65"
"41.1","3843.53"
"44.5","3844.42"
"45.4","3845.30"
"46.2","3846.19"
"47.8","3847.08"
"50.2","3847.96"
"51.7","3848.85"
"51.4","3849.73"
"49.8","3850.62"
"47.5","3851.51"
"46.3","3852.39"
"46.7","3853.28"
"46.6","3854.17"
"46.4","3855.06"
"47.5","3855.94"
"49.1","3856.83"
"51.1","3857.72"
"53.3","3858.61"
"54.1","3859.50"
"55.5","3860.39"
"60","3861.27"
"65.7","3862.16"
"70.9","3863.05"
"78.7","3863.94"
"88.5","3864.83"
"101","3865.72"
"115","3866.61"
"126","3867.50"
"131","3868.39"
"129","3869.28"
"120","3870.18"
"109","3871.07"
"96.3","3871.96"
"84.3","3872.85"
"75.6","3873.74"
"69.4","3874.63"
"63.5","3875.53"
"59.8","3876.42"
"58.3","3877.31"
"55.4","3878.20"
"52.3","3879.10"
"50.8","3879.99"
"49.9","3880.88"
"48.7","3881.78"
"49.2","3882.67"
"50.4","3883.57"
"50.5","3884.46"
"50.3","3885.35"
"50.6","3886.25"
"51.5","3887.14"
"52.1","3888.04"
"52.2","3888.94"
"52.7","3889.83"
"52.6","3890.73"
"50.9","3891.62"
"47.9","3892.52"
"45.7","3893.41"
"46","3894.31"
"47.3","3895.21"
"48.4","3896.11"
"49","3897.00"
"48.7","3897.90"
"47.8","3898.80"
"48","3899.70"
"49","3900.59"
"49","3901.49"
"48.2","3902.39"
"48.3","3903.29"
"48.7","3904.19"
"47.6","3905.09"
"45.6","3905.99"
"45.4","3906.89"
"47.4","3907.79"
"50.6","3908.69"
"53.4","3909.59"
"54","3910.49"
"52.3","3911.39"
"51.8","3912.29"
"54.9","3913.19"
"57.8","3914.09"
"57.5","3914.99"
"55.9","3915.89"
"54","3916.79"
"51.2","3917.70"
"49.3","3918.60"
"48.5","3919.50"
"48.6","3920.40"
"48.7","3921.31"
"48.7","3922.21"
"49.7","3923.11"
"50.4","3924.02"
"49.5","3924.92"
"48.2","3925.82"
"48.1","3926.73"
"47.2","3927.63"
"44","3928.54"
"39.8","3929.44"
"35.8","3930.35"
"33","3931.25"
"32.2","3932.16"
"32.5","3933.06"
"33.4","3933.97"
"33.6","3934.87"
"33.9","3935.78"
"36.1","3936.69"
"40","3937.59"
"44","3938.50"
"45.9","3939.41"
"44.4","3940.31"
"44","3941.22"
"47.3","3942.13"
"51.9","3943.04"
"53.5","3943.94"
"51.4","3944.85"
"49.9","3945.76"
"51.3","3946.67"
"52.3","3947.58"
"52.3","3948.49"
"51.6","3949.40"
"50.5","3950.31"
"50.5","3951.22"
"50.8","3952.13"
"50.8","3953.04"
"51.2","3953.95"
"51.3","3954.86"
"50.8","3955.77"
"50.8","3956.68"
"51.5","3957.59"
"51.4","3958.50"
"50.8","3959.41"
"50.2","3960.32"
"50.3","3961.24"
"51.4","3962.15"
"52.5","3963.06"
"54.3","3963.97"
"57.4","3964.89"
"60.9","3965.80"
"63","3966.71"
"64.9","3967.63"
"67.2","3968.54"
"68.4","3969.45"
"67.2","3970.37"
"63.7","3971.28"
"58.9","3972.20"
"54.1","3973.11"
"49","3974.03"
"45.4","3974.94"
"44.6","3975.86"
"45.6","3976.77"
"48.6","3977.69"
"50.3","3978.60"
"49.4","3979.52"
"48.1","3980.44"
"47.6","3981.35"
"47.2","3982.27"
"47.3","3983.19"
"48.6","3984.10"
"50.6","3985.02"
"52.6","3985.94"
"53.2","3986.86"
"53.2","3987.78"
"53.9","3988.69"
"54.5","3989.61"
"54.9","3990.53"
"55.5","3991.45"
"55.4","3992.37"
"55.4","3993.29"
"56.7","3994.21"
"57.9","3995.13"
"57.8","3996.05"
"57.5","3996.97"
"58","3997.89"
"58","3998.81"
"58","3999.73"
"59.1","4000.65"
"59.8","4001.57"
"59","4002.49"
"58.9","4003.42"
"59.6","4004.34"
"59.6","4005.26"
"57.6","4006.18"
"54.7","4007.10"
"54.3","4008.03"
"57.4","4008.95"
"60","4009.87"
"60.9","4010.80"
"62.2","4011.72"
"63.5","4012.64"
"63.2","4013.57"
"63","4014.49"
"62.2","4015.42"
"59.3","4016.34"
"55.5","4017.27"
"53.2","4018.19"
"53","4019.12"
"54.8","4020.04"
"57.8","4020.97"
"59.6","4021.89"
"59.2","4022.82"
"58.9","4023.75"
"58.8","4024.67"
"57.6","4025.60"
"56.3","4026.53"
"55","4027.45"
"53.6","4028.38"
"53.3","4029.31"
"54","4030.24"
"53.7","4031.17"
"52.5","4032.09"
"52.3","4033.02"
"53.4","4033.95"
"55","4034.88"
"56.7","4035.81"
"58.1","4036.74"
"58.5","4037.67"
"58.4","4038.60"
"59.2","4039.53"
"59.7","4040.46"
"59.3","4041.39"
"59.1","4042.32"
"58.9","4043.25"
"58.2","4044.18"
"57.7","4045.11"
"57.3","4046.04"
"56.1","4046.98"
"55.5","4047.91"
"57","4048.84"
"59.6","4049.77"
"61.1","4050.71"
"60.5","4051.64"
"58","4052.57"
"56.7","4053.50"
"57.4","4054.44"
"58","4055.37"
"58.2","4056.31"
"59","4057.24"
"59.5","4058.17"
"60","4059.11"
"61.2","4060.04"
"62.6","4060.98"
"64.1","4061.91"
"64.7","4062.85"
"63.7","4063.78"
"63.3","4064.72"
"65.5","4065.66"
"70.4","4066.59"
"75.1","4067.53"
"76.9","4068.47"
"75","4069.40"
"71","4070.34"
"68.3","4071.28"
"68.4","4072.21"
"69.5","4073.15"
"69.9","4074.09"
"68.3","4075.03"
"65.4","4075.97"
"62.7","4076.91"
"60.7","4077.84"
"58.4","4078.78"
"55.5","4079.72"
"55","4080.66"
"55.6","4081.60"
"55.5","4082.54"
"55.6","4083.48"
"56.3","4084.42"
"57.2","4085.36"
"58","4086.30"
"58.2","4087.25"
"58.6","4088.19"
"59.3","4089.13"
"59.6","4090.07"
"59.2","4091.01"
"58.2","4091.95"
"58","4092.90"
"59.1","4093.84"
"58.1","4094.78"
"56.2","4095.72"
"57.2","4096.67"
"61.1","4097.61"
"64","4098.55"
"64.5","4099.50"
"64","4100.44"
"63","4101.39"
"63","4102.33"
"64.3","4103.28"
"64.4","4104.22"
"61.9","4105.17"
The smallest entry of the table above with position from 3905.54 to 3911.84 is 45.4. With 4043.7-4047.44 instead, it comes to 56.1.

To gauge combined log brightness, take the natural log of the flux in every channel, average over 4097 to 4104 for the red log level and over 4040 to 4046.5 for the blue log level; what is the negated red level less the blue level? -8.22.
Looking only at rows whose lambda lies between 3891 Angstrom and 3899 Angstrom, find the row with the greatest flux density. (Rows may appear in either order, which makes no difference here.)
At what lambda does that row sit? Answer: 3891.62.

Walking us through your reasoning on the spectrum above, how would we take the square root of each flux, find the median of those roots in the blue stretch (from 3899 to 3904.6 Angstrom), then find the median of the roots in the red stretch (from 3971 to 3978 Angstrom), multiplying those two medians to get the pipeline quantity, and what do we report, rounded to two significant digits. 49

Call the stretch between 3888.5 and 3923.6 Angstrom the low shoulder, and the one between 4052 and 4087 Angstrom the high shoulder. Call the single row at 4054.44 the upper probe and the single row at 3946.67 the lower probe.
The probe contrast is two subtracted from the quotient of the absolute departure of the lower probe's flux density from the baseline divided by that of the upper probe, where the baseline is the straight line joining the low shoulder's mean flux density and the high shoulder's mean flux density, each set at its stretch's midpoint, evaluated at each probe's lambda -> -2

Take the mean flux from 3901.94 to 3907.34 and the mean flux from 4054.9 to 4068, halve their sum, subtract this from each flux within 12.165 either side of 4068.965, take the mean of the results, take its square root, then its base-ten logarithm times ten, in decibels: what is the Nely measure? 5.0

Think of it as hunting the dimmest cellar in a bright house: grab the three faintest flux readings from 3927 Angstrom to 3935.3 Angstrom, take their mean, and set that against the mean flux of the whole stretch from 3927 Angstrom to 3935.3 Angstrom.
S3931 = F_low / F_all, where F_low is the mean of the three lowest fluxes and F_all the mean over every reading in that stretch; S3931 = 0.88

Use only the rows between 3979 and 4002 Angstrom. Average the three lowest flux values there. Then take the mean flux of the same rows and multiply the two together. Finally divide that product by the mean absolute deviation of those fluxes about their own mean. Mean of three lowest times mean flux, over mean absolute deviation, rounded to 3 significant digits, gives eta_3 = 754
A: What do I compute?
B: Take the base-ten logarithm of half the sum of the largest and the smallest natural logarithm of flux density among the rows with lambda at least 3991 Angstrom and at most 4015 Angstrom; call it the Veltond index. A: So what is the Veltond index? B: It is 0.610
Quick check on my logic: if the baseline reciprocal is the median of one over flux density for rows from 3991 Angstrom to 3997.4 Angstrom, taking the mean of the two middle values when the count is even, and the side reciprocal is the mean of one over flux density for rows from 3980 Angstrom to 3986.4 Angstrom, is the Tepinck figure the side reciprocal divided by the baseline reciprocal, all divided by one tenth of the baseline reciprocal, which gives 659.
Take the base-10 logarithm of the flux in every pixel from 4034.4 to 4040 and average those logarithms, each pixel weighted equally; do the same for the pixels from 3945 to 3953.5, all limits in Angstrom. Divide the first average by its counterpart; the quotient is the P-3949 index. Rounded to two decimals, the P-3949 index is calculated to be 1.03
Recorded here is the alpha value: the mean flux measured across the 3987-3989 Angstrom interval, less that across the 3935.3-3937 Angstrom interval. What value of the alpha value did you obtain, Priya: 19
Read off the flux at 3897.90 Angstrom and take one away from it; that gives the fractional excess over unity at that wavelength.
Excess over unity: 48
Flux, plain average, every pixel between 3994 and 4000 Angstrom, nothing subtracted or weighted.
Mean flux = 58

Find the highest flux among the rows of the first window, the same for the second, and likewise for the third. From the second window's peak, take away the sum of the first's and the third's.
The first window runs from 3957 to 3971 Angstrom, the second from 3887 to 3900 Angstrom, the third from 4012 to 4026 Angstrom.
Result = -79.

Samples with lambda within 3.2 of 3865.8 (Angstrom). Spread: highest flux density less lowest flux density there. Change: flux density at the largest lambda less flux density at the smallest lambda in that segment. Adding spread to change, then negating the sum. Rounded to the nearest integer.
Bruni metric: -120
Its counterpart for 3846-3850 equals -11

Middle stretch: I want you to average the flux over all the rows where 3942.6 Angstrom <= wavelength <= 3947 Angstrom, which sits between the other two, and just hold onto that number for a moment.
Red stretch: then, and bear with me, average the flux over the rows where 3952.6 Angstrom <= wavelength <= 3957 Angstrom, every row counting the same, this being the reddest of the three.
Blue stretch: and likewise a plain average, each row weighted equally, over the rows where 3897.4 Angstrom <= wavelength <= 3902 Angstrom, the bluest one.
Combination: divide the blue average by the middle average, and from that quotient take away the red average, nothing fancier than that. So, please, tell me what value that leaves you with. -50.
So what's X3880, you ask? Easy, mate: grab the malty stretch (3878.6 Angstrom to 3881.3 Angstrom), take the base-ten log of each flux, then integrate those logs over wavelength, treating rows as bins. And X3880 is 4.6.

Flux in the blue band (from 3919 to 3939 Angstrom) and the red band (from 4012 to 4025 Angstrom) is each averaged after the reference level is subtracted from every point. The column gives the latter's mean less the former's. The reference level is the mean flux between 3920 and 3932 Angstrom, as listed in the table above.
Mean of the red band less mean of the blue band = 17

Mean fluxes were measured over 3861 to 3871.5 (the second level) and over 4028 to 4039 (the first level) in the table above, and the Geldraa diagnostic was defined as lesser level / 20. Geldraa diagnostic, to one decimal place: 2.7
